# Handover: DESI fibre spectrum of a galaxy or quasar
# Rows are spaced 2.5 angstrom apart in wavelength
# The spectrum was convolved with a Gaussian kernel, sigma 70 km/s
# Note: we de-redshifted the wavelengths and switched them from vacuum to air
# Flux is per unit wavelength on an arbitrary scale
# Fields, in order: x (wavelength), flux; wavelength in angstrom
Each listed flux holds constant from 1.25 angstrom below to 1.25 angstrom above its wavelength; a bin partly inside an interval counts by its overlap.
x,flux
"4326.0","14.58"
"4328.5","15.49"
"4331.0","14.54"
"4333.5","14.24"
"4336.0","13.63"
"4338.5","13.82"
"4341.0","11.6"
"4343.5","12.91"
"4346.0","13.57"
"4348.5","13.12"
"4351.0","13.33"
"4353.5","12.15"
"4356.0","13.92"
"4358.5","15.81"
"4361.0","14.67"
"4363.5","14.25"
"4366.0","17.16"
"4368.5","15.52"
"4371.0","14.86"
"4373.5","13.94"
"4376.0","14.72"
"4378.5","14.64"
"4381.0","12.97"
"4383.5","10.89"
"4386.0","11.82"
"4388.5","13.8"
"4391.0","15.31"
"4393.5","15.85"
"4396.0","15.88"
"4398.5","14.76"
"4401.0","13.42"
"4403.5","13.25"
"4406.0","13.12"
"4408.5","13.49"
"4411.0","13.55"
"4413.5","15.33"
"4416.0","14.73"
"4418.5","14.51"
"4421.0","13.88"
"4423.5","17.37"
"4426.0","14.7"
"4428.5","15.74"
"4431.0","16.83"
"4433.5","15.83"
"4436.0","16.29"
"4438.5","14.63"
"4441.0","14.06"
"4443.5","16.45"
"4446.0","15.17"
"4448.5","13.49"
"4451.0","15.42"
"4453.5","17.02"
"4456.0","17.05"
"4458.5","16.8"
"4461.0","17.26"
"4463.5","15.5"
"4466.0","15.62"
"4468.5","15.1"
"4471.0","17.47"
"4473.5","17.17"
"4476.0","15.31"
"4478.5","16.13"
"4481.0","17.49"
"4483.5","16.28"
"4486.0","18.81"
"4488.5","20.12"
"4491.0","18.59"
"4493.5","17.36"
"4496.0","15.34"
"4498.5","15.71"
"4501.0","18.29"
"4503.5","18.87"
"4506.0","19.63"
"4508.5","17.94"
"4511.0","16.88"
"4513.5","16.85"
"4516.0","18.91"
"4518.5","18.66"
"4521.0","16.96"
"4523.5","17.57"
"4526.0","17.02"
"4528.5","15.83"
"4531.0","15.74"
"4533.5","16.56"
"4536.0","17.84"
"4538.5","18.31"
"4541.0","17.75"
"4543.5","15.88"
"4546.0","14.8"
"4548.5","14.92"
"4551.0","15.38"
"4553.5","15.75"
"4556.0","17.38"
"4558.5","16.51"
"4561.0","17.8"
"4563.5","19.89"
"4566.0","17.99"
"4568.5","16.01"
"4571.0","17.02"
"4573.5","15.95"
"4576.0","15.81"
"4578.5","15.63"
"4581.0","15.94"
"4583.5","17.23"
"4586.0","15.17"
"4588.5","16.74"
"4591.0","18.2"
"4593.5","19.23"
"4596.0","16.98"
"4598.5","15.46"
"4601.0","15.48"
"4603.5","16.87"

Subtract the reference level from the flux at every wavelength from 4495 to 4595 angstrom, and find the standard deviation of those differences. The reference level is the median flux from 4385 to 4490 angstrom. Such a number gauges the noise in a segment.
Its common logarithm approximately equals 0.13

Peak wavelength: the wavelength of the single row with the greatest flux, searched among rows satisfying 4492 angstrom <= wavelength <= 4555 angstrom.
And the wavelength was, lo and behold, 4506.0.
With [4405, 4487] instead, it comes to 4486.0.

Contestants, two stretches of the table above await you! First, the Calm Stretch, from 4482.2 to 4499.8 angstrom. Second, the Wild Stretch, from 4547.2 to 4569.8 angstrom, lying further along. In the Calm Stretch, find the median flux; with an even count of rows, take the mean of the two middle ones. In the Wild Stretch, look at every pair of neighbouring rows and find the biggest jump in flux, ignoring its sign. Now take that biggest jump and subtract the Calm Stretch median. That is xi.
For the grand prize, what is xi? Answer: -15.3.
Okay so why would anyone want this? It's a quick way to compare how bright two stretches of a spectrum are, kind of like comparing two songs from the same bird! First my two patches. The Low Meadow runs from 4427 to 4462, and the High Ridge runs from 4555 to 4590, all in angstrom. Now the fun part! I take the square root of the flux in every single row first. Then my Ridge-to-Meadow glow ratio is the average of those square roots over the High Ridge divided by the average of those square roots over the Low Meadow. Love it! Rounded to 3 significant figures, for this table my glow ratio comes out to 1.03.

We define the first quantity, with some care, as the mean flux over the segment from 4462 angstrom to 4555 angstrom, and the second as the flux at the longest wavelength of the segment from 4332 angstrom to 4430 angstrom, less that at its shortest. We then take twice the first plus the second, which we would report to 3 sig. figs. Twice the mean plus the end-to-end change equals 35.5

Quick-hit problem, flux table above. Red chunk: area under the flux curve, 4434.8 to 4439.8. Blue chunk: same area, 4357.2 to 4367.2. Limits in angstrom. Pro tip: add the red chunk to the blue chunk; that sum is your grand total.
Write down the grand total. 232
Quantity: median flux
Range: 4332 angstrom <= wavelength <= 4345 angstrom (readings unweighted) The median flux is 13.6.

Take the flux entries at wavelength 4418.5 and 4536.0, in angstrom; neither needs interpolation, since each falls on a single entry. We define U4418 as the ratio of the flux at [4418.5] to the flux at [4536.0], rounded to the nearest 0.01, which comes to 0.81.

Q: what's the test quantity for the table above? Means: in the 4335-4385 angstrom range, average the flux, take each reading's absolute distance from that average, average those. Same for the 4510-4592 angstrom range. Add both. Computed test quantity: 2.07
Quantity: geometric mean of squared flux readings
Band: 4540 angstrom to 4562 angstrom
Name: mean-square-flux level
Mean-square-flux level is 263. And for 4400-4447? 219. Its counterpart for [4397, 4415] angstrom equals 191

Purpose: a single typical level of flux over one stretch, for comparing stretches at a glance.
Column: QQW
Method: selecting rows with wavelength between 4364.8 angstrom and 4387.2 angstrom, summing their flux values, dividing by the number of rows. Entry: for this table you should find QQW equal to 14.1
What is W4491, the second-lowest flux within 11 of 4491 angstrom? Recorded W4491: 15.71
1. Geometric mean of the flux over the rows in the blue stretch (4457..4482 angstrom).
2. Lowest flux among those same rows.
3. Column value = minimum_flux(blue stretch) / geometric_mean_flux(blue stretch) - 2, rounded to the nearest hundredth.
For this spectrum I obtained -1.08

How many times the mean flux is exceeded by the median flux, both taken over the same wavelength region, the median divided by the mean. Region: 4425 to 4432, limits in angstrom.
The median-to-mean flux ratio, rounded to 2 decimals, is 1.00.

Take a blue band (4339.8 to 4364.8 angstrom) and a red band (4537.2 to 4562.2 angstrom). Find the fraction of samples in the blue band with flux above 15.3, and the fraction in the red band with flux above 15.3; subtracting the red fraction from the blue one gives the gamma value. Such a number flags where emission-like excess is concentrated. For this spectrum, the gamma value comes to -0.70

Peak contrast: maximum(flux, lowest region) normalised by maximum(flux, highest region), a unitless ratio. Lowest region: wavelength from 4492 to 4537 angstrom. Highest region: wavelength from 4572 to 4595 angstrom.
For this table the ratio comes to 1.02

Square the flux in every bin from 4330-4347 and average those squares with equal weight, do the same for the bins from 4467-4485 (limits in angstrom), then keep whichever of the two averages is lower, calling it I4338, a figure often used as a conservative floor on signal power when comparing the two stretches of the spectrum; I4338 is 182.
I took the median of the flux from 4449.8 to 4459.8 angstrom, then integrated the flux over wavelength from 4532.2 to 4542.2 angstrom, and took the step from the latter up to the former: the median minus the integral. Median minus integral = -159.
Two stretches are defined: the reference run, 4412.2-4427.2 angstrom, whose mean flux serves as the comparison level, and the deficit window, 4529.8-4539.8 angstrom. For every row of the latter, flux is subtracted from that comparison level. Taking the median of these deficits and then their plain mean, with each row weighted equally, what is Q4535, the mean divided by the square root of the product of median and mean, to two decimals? -0.98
